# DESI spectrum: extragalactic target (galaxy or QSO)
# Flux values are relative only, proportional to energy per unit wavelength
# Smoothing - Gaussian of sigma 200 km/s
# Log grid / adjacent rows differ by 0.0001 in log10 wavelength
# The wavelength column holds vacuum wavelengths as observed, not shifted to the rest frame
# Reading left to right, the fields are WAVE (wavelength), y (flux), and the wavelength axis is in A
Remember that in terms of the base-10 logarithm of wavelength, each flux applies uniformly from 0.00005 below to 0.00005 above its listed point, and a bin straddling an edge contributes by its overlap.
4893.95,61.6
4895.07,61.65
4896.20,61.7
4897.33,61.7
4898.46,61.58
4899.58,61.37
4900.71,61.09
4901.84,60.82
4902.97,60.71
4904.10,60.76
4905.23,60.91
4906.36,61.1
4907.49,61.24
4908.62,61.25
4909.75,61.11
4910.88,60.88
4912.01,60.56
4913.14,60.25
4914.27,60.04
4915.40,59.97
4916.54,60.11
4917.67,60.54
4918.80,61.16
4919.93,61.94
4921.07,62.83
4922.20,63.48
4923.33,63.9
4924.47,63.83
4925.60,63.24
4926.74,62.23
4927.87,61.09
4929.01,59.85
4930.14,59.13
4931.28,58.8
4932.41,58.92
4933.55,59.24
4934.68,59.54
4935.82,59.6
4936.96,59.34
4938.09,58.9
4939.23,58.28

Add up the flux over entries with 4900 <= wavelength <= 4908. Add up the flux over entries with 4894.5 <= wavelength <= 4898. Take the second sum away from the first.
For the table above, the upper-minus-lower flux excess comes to 242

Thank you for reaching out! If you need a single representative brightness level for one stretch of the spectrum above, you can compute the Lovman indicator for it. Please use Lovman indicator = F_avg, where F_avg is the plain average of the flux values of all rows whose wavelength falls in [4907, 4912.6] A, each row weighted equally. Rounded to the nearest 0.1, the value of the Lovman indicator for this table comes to 61.0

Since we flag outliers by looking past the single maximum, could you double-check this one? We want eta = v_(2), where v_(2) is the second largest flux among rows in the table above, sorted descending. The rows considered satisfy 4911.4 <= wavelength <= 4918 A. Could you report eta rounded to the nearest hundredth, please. 60.54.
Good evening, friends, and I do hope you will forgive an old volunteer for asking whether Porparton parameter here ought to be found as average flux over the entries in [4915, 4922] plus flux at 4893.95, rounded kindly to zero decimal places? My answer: 123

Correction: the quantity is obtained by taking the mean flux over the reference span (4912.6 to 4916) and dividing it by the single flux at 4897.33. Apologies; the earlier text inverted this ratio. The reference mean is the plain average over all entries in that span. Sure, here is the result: 0.97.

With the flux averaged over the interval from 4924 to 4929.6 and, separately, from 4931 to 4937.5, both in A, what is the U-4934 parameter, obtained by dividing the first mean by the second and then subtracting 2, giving -0.953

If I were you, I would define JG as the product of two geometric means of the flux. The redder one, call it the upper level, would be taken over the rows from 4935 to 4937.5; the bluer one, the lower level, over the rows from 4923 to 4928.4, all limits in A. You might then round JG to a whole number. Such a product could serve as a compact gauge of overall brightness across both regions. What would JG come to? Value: 3738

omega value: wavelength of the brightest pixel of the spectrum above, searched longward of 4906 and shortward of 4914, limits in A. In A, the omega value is 4908.62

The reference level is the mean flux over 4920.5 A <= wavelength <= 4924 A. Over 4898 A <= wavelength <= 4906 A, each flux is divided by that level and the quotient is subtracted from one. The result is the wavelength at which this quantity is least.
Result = 4898.46 A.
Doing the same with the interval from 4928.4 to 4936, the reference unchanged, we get 4929.01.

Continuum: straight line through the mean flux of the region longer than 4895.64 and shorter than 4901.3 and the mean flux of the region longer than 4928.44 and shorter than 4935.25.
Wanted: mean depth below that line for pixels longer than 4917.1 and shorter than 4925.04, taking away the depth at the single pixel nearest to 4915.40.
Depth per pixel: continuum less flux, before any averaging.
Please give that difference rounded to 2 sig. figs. -2.9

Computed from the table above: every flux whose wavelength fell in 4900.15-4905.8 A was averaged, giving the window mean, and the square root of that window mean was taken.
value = 7.80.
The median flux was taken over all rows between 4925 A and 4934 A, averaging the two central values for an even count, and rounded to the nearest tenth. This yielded 59.5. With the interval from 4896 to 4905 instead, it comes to 61.2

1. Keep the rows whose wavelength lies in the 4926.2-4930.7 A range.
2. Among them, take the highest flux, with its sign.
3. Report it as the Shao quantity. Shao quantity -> 62.23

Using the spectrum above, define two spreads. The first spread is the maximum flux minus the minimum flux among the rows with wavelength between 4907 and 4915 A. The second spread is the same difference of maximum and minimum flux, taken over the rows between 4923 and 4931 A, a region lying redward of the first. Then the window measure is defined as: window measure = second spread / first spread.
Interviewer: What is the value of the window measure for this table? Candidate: 3.9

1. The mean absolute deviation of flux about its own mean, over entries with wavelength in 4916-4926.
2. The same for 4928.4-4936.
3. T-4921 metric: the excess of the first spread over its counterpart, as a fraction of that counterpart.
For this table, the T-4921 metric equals 2.96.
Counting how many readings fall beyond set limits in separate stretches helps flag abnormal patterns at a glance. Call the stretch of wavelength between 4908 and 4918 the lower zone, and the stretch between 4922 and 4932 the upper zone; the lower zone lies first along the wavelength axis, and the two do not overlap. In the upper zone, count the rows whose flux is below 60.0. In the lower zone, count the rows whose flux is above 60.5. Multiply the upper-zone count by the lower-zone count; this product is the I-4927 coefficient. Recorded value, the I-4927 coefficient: 15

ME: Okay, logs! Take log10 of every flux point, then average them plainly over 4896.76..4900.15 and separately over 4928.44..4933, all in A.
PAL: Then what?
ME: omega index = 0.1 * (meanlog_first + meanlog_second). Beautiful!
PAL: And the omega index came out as 0.356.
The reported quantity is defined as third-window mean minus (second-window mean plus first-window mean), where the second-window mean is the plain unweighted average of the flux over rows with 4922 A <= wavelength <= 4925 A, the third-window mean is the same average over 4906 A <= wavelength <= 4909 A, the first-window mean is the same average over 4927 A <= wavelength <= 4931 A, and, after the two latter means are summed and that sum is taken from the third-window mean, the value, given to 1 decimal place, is -62.6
